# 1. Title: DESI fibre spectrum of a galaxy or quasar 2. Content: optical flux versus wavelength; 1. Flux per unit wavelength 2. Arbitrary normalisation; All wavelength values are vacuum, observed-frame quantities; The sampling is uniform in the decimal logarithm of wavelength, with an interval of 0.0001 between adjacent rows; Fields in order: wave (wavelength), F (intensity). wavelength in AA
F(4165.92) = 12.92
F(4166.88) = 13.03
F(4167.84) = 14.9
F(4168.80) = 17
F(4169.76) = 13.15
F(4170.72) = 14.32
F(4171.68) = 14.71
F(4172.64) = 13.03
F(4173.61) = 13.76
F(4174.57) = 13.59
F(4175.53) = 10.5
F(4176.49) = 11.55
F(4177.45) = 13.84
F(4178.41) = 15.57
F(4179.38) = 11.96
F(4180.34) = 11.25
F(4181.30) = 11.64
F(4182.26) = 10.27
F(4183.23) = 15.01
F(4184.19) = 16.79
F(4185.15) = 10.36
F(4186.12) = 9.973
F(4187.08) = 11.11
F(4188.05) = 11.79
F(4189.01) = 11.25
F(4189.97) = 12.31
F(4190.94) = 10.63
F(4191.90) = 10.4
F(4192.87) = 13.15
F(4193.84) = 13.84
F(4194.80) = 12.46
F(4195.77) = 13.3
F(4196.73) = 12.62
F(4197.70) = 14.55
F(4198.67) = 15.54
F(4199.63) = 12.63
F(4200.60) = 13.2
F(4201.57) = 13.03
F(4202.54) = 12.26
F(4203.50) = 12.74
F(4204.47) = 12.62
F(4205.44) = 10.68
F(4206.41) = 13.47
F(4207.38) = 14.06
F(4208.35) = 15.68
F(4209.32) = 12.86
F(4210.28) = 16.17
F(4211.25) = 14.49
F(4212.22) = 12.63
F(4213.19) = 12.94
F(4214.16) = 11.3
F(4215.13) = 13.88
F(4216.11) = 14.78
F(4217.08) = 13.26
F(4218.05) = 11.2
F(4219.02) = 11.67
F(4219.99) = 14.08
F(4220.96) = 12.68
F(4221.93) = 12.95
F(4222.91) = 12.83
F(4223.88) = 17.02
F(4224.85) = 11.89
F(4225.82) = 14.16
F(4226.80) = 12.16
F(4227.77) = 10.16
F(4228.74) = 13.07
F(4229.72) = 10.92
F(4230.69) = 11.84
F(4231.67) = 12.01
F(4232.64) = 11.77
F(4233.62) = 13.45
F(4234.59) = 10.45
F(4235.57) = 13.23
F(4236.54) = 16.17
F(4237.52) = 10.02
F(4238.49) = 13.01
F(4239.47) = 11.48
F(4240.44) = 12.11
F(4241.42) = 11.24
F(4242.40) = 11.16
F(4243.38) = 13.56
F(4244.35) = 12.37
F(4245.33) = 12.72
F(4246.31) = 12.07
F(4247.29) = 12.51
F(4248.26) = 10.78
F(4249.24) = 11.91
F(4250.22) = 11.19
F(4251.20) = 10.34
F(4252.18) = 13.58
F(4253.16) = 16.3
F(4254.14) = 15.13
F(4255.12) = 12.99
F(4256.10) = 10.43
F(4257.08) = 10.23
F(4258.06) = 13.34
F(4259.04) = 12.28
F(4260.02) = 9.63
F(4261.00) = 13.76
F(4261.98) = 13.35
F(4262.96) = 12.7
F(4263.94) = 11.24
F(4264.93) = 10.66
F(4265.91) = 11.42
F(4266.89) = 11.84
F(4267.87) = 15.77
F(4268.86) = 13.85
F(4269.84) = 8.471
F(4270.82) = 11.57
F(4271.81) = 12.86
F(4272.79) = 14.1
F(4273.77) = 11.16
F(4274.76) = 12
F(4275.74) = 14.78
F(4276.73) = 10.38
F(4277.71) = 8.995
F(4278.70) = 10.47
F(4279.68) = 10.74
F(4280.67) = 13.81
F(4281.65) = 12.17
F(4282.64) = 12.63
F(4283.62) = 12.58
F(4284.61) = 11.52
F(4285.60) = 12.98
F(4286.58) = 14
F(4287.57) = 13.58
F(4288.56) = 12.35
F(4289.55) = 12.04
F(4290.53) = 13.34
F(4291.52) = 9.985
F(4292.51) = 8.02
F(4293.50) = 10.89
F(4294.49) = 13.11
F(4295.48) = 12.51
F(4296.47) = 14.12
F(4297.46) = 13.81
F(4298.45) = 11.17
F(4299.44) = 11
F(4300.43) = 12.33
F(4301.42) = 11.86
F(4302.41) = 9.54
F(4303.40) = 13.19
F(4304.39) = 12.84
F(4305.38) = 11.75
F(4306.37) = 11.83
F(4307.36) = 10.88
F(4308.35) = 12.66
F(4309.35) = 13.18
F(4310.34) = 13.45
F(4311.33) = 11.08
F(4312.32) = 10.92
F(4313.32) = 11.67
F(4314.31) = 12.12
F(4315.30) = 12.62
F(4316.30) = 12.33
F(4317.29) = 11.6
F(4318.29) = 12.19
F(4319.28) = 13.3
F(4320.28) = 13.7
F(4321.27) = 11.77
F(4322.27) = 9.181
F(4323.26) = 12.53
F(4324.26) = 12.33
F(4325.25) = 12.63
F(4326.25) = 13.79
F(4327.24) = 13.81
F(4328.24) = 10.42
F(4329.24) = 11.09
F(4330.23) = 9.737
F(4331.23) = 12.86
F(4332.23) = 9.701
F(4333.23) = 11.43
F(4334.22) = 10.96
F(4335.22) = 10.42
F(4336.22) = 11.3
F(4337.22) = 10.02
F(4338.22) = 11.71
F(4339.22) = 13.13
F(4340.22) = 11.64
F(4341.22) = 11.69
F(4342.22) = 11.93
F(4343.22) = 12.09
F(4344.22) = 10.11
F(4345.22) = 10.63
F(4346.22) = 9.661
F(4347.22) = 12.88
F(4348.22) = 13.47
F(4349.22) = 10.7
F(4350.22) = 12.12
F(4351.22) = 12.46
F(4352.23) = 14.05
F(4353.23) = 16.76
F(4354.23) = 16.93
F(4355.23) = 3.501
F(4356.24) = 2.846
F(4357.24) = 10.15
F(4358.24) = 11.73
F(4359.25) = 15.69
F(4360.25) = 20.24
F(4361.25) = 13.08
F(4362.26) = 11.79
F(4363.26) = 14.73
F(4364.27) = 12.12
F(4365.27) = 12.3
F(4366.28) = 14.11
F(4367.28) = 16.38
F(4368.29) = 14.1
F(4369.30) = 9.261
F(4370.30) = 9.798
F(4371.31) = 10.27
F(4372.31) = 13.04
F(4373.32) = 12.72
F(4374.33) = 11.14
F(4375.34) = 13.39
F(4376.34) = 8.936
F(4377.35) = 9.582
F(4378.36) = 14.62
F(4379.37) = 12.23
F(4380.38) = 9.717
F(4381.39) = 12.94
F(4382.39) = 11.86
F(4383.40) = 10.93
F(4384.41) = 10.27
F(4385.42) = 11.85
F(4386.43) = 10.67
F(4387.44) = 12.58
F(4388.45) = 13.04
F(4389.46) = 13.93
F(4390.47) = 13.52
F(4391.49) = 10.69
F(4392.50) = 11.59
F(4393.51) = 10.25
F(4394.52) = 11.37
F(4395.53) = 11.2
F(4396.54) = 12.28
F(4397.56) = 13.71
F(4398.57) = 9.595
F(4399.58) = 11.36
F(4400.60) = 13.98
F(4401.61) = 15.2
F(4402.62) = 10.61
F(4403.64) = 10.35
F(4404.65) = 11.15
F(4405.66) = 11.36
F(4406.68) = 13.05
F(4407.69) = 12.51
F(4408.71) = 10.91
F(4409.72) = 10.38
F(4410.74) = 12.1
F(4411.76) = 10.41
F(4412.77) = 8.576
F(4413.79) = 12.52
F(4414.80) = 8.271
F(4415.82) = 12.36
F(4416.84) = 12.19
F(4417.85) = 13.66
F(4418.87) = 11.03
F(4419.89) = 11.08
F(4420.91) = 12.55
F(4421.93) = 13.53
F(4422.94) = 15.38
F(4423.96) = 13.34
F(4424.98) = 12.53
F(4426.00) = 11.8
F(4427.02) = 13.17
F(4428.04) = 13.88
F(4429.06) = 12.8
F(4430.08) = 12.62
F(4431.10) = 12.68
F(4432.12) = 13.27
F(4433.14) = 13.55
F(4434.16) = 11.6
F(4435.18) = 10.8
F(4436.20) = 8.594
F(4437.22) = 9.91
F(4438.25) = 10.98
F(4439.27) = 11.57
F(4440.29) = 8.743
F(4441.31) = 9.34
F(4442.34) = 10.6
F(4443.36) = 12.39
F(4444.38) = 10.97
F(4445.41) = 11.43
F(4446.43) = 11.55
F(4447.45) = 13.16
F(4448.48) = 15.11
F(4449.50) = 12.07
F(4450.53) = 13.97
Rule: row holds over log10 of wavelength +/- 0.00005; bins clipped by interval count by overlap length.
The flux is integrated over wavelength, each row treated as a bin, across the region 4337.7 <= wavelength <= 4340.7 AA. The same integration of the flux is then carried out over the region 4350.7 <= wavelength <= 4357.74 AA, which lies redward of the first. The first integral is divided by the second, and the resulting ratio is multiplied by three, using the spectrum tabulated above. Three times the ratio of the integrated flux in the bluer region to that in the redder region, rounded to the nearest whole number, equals 1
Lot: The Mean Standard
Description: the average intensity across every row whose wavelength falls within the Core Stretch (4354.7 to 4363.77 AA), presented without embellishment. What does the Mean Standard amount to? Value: 11.5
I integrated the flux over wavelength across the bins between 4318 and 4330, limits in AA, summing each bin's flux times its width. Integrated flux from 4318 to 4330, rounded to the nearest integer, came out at 146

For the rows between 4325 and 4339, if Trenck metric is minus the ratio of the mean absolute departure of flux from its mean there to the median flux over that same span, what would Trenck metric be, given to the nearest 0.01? -0.10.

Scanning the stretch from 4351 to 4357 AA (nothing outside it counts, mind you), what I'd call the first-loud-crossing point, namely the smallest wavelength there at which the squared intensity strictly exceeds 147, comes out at 4351.22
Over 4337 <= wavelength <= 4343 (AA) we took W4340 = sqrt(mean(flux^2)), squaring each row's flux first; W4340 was 11.72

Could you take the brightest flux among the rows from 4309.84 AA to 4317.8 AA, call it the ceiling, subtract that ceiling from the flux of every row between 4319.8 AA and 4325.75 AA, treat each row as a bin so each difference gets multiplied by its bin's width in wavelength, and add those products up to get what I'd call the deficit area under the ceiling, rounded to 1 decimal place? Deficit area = -8.5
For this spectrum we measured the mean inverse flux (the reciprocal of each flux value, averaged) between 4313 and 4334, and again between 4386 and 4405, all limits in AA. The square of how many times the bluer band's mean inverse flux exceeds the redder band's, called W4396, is 1.00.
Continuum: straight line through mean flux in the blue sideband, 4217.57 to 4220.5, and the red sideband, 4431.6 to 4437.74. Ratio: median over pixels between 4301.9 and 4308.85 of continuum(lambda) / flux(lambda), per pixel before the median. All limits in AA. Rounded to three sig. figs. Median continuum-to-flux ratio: 1.01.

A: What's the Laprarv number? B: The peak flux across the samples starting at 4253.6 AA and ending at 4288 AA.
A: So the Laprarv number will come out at 15.77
